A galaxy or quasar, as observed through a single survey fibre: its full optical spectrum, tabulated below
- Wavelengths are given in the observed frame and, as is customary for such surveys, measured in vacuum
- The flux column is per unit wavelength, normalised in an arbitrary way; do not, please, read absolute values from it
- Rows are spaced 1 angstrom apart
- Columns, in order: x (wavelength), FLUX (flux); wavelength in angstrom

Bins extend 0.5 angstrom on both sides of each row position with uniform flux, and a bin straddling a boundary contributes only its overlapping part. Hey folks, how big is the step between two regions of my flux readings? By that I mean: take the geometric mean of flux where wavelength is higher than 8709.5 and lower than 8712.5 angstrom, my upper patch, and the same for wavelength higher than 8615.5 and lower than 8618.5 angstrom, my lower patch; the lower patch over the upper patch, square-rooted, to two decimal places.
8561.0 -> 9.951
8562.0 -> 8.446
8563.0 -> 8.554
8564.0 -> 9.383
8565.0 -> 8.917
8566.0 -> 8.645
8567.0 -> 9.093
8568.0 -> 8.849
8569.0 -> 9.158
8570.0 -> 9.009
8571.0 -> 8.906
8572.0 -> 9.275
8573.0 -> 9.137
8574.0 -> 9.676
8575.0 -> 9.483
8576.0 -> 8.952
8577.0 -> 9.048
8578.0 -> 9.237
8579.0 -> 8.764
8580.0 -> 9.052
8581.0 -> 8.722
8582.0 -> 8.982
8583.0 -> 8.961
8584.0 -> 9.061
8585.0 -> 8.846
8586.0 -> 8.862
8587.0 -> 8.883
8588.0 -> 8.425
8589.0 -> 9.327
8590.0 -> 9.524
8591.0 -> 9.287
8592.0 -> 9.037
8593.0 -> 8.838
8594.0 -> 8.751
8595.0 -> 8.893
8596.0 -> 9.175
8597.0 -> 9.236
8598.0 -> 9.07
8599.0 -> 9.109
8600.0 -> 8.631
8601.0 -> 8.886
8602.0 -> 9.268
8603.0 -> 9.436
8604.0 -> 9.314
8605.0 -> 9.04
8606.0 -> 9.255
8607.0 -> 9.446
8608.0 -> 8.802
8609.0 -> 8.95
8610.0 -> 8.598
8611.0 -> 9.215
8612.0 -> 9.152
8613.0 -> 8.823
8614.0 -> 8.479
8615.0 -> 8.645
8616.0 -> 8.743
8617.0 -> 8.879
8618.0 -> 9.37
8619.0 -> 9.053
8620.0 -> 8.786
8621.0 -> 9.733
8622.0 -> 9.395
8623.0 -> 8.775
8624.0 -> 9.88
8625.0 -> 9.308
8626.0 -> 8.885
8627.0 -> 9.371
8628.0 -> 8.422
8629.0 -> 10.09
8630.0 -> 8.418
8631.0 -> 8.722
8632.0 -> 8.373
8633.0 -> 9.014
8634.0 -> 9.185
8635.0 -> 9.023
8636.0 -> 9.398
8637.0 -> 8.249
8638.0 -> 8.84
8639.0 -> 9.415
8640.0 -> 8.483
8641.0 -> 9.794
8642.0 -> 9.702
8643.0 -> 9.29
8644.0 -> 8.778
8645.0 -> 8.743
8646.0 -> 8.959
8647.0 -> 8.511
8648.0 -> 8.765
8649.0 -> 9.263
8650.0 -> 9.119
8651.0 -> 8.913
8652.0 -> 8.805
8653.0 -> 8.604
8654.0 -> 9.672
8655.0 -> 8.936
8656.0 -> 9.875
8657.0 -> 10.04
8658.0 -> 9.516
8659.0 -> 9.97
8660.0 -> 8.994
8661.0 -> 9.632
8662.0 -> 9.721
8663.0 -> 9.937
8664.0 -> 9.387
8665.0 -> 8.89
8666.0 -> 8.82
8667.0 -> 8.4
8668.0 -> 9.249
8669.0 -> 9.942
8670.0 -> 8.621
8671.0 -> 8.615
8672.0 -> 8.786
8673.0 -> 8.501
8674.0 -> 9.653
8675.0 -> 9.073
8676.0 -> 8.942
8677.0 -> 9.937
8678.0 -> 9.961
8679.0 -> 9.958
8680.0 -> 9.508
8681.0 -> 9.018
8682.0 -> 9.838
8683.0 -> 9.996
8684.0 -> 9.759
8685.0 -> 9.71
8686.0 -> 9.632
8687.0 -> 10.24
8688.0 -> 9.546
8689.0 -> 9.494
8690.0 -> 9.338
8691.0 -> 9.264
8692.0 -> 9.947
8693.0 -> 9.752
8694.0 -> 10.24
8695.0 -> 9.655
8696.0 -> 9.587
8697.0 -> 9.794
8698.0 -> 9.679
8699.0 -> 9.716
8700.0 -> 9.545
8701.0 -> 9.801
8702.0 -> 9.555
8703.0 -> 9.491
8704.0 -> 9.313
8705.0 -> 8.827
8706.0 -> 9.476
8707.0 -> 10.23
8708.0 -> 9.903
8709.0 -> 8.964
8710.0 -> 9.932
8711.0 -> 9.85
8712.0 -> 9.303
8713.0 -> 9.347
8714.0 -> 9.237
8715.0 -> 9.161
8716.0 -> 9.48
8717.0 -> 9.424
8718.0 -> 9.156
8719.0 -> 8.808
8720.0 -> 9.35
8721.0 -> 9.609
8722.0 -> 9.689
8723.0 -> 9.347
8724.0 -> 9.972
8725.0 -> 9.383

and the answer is 0.96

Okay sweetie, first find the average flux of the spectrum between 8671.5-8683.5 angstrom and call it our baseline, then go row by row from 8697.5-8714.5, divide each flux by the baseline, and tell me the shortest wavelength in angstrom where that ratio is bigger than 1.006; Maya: 8698.0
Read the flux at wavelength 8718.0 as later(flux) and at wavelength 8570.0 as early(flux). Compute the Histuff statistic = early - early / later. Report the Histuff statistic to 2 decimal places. 8.03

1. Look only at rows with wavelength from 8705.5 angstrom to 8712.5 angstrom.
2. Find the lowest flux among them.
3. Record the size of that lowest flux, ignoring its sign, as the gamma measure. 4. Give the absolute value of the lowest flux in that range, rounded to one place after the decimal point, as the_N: 9.0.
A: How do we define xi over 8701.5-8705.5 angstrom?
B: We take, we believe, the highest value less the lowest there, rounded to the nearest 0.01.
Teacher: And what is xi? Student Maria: 0.73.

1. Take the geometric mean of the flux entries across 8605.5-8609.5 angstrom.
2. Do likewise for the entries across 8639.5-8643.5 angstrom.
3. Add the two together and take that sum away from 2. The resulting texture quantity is -16.4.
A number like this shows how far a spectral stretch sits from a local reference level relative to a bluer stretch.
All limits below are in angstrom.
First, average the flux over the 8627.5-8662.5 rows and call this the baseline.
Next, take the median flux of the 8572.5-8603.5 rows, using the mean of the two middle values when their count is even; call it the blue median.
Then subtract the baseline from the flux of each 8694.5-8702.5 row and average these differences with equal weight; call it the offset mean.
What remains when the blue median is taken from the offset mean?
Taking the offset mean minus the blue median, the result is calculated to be -8.5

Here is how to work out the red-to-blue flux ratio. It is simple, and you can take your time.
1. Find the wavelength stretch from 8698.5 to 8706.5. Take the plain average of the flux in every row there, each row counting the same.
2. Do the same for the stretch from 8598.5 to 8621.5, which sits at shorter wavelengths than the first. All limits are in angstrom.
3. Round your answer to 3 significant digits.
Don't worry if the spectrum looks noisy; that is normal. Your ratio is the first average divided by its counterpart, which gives 1.05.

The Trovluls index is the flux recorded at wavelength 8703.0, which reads 9.491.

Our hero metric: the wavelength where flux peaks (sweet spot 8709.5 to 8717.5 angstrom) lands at 8710.0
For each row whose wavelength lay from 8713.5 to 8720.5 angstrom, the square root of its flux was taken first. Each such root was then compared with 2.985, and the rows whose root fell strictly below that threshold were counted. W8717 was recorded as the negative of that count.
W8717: -1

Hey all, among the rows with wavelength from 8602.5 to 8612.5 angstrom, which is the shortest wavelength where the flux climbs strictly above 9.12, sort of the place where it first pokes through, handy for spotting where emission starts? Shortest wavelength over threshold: 8603.0 angstrom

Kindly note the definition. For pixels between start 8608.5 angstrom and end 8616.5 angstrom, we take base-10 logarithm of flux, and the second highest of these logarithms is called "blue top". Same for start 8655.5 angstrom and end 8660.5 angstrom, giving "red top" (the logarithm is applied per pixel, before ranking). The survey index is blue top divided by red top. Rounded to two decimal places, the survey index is 0.96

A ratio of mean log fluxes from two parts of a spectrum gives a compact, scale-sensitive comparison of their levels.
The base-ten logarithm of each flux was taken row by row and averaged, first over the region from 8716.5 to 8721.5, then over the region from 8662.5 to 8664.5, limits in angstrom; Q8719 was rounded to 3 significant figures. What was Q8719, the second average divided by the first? 1.02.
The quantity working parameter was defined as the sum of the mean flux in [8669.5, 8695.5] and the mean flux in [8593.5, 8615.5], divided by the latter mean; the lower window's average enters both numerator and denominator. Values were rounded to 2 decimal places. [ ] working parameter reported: 2.05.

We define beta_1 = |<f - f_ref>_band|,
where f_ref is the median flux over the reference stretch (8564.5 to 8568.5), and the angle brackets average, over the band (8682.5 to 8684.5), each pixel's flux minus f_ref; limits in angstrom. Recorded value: 1.0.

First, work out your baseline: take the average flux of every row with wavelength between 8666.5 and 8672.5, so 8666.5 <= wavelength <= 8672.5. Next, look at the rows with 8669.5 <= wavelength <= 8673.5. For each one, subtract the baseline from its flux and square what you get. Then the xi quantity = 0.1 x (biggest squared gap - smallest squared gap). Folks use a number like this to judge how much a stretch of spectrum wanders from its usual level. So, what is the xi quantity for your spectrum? 0.017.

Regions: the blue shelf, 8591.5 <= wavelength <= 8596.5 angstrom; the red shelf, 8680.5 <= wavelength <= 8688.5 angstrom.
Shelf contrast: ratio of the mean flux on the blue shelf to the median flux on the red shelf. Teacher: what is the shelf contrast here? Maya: 0.92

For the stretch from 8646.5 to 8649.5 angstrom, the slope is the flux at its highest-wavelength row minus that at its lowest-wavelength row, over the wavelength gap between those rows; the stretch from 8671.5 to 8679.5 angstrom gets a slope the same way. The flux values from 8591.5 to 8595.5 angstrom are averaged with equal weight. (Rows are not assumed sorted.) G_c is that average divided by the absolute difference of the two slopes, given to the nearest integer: 43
